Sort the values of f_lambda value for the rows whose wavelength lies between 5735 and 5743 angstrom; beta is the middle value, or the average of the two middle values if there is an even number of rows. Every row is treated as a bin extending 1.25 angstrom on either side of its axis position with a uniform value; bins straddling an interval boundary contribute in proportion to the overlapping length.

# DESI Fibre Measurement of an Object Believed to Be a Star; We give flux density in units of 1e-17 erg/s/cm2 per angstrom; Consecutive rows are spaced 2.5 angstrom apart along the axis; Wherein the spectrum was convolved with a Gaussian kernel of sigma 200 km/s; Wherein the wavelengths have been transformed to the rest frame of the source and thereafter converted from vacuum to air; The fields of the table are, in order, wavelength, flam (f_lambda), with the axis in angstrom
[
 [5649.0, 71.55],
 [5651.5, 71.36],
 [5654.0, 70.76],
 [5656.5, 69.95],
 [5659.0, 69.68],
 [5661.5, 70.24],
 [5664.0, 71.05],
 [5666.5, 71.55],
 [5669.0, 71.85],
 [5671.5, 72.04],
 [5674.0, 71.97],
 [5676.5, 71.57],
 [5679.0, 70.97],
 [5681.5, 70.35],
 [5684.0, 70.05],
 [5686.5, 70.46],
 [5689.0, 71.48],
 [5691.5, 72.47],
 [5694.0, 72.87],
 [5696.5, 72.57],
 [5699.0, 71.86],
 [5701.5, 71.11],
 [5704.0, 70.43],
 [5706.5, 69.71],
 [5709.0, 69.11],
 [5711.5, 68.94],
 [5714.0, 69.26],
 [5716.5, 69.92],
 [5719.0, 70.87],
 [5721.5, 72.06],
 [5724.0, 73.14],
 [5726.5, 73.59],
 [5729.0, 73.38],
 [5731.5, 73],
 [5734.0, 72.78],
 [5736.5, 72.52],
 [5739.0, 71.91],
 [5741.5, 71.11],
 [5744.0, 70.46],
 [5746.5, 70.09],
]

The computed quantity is 71.9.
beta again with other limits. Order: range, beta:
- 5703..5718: 69.5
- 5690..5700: 72.5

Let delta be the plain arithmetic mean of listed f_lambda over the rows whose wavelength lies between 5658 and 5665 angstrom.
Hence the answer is 70.3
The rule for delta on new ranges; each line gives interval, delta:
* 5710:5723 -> 70.2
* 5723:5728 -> 73.4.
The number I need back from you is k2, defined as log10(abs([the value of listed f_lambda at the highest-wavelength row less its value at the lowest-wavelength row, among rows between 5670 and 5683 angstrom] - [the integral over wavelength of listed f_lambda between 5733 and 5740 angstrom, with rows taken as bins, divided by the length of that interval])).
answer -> 1.87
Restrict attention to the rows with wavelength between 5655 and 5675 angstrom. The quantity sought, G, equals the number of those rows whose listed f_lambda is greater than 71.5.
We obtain 4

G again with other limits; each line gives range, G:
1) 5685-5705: 4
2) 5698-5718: 1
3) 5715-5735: 6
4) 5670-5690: 3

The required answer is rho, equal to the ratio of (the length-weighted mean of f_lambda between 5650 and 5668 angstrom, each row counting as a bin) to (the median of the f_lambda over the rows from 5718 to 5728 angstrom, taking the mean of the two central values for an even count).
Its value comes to 0.974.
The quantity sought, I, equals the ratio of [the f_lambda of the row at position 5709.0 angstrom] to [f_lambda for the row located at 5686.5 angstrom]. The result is 0.98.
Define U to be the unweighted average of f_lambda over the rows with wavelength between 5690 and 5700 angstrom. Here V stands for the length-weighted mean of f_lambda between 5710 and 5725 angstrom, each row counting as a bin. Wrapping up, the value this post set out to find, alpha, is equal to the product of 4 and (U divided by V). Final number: 4.10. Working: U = 72.4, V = 70.6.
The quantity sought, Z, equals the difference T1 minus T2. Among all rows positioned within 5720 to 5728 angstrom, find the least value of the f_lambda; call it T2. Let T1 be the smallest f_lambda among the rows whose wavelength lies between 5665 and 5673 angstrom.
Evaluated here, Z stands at -0.5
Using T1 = 71.55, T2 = 72.06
